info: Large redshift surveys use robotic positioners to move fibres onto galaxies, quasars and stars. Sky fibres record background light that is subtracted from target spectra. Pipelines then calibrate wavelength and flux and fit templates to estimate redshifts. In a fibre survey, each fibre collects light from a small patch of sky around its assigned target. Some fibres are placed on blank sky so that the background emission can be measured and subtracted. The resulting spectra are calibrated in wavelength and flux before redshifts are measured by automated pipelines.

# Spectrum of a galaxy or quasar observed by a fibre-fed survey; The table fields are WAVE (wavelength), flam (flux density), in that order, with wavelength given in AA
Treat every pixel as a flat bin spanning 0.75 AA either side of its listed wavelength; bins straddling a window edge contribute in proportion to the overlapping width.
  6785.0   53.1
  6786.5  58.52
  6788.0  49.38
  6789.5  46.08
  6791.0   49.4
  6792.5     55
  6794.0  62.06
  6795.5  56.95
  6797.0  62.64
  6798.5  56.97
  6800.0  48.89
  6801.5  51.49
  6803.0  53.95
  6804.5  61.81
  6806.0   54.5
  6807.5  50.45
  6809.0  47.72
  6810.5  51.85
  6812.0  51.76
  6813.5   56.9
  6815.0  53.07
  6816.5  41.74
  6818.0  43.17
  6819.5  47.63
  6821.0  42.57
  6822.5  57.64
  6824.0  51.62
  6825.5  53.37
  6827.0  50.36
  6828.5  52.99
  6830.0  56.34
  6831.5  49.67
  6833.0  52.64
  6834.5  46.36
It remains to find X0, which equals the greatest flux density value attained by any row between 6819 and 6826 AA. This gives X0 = 57.64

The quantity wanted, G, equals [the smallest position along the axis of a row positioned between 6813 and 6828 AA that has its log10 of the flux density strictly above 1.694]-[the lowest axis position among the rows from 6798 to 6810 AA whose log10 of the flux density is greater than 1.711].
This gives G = 15.0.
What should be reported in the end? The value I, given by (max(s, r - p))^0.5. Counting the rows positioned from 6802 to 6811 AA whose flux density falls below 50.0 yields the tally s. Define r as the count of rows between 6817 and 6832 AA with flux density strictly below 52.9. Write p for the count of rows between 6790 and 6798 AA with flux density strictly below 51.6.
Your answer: 2.24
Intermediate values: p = 1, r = 6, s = 1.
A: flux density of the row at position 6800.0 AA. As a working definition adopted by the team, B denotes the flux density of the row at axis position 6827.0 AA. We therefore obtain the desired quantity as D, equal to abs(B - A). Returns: 1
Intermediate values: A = 48.89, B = 50.36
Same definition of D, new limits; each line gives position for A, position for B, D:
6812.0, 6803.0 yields 2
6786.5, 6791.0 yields 9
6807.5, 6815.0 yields 3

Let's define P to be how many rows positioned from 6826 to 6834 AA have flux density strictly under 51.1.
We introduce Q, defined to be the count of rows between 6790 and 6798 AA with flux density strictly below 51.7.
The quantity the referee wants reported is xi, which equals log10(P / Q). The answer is 0.3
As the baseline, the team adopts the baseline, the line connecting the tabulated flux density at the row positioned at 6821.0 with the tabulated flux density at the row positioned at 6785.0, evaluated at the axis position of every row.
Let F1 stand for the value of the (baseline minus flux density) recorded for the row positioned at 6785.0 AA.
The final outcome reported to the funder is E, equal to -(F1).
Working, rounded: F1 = 0.0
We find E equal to 0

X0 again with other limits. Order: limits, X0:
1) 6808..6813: 51.85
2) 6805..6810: 54.5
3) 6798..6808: 61.81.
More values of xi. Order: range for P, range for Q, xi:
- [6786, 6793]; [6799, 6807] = 0.2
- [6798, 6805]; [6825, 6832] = -0.3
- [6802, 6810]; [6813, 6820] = -0.2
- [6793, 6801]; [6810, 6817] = 0.0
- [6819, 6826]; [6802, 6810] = 0.0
